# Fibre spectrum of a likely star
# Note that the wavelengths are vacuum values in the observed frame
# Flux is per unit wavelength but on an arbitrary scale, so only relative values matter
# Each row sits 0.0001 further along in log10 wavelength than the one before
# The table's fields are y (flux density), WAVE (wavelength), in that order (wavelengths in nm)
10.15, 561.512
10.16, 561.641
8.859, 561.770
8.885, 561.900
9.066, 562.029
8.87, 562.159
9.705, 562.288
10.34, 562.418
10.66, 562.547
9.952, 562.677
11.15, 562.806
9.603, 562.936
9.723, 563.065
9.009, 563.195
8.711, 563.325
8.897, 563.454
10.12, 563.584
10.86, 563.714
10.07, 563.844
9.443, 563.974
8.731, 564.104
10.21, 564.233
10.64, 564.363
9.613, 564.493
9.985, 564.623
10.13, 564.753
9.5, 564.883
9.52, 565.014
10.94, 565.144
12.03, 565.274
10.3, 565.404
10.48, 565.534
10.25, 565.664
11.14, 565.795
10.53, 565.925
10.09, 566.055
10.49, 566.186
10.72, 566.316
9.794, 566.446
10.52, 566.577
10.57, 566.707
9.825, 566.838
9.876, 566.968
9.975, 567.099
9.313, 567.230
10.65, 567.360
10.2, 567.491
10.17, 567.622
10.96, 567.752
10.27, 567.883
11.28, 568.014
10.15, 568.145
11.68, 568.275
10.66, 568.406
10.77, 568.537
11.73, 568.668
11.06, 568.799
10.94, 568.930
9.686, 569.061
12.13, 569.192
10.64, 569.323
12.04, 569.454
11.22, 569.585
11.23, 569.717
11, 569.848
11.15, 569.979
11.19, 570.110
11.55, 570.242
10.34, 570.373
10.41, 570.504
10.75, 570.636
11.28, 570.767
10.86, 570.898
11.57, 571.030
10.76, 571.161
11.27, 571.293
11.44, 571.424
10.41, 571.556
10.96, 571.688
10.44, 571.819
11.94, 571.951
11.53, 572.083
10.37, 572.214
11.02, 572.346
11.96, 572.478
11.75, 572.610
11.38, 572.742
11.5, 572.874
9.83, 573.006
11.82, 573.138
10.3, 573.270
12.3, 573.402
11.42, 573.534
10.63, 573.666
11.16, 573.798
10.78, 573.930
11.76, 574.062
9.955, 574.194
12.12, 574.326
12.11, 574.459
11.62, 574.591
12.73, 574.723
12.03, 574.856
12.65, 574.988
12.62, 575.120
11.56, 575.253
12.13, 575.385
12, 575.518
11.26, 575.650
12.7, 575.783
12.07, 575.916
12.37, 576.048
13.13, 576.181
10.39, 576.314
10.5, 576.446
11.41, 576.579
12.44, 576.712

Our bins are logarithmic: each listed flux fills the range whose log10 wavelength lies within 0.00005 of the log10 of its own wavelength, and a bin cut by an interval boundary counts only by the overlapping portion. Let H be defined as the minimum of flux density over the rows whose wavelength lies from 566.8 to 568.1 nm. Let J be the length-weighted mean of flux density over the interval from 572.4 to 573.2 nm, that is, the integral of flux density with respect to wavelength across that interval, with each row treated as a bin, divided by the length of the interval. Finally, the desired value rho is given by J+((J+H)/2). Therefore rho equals 21.7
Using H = 9.313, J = 11.4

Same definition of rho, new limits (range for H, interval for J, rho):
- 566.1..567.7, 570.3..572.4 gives 21.1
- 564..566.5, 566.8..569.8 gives 20.5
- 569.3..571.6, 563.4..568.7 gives 20.6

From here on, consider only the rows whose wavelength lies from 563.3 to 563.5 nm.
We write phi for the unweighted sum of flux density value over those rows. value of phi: 17.6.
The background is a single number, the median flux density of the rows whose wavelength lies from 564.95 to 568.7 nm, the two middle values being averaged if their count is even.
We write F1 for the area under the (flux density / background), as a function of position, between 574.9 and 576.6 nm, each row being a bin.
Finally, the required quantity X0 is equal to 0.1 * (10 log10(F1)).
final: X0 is 0.286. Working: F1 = 1.93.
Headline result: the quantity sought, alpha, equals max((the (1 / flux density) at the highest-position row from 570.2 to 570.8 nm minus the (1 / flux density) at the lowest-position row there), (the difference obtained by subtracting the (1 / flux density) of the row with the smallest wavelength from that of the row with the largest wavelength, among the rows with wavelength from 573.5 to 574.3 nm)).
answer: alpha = 0.013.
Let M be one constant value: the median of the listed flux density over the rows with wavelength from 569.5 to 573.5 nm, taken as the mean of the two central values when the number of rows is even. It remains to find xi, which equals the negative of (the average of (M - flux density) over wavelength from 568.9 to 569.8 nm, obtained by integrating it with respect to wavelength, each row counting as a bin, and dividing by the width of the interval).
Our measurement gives -0.1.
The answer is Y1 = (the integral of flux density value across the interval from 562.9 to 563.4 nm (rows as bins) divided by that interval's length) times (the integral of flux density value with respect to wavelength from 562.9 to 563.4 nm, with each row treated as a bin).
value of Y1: 43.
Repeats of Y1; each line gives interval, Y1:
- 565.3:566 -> 79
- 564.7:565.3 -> 64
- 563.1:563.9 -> 74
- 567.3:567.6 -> 32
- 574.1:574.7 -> 80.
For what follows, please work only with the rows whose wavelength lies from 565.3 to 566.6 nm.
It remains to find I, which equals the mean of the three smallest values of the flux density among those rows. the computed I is 10.0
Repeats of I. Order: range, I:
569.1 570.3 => 10.9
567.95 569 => 10.5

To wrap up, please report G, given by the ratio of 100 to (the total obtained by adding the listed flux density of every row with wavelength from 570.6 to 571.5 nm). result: 1.283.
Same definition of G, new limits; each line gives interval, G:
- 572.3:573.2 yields 1.262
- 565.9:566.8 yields 1.375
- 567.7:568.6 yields 1.320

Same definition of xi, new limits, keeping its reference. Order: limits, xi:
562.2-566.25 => -1.1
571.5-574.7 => 0.0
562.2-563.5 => -1.4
